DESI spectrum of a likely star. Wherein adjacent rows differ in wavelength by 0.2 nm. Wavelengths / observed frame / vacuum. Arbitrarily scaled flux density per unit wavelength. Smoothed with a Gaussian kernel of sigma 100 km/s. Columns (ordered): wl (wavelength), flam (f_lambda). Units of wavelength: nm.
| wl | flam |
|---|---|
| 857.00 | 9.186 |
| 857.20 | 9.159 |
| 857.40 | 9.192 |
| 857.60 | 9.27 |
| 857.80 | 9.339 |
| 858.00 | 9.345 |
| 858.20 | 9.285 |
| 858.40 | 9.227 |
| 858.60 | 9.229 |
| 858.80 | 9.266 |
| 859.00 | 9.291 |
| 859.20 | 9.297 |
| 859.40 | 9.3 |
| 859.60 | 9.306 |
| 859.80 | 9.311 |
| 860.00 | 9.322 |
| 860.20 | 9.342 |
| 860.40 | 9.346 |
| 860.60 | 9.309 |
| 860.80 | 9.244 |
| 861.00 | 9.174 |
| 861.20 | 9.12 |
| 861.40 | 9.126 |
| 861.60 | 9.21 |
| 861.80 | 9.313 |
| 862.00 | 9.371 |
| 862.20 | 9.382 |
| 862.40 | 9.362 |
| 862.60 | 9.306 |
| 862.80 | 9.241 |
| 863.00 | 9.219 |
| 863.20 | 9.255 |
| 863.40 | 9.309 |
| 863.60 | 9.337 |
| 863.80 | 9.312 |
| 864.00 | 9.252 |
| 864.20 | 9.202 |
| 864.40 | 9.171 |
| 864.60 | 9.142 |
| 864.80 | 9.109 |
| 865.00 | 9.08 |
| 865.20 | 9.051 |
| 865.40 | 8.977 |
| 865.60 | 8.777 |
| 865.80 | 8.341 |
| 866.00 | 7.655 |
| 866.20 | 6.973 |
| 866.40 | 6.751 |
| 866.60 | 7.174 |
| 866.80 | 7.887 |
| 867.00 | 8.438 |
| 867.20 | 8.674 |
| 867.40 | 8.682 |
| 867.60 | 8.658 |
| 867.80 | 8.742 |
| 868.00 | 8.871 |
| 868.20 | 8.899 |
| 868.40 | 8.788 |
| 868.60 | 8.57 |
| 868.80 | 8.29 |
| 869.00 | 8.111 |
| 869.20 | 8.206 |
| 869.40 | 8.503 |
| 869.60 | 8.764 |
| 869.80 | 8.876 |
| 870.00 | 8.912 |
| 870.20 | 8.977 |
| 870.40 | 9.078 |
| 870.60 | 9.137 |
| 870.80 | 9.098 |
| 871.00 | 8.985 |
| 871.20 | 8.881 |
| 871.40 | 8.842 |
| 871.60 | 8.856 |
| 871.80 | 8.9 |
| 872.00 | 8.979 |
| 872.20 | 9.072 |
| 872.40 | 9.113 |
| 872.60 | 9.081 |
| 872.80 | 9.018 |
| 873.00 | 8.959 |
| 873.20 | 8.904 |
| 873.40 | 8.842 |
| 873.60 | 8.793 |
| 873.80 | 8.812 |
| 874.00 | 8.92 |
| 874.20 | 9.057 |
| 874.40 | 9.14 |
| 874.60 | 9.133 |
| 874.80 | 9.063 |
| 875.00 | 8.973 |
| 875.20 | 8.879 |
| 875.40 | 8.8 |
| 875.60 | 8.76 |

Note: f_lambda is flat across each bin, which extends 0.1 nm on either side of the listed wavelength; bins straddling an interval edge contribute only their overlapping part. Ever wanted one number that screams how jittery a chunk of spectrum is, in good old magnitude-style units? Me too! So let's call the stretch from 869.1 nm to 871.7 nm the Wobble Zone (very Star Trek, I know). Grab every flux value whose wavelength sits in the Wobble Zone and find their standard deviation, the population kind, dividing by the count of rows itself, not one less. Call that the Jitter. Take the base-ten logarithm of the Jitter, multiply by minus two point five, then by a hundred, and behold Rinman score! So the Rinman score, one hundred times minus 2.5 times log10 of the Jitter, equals 153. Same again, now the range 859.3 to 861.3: 287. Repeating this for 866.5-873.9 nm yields 103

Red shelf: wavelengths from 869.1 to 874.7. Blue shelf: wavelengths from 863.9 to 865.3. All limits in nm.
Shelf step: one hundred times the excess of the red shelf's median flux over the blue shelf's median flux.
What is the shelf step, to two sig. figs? -20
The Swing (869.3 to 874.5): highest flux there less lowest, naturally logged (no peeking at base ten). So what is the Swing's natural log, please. -0.45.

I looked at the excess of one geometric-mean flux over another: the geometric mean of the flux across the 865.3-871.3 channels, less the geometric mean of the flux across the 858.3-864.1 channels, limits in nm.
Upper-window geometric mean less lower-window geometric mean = -0.8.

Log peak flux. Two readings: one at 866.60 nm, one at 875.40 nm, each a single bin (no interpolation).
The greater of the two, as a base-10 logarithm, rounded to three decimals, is 0.944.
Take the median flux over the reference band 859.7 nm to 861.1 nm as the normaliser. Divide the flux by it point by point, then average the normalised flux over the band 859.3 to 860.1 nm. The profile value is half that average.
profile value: 0.500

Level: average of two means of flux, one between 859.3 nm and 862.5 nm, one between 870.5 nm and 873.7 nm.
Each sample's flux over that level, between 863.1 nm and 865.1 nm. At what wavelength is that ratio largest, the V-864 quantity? 863.60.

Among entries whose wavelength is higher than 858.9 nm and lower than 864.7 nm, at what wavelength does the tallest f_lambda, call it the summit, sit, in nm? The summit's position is 862.20 nm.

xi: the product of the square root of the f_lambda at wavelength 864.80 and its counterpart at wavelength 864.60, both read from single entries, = 9.1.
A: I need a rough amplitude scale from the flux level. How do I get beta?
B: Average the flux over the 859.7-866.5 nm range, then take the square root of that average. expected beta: 3.00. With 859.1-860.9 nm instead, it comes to 3.05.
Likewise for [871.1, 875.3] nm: 2.99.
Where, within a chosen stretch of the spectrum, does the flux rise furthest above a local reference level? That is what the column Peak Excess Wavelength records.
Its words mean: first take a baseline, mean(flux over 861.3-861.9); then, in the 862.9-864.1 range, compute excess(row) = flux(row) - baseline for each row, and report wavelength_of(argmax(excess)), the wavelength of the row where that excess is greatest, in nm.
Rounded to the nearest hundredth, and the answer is 863.60 nm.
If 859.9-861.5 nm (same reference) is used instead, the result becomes 860.40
